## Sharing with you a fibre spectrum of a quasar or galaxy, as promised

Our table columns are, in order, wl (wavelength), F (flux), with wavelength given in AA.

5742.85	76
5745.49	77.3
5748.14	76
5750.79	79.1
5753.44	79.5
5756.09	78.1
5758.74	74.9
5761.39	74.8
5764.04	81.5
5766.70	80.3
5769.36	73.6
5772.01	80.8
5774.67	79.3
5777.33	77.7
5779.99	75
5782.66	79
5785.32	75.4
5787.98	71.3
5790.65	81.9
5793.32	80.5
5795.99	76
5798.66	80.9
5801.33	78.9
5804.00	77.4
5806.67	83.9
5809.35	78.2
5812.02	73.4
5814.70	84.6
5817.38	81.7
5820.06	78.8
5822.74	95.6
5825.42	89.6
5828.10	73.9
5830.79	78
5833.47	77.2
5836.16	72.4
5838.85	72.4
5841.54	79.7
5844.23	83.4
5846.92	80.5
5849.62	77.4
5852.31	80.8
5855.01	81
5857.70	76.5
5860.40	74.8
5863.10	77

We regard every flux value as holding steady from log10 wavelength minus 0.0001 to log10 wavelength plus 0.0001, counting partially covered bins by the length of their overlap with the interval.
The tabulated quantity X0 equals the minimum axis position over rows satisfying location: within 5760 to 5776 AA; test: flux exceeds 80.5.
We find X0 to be 5764.04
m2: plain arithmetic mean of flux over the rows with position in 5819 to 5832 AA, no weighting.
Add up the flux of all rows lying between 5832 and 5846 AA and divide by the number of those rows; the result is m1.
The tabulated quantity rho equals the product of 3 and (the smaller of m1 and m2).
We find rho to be 231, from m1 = 77.0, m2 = 83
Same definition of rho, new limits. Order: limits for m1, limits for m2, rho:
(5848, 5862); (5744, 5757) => 234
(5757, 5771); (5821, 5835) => 231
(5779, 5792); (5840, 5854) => 230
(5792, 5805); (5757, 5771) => 231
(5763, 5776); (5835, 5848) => 233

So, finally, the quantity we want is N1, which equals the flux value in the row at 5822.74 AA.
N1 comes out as 95.6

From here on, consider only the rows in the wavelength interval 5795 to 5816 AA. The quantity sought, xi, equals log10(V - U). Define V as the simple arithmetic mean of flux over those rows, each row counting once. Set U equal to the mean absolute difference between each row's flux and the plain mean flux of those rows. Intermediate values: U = 3.0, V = 79.2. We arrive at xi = 1.882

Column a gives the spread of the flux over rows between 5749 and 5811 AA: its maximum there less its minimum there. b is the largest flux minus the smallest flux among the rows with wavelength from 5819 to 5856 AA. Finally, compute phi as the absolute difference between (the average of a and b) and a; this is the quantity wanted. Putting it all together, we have 5.3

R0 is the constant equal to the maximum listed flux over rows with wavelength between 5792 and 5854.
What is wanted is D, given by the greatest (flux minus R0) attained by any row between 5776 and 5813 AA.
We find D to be -12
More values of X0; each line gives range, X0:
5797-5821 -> 5798.66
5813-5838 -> 5814.70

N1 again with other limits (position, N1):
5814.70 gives 84.6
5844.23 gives 83.4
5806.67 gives 83.9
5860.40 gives 74.8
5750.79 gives 79.1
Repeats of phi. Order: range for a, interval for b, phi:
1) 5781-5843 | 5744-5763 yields 9.8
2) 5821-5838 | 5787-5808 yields 5.3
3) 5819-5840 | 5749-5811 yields 5.3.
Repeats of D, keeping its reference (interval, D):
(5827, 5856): -12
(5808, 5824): 0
